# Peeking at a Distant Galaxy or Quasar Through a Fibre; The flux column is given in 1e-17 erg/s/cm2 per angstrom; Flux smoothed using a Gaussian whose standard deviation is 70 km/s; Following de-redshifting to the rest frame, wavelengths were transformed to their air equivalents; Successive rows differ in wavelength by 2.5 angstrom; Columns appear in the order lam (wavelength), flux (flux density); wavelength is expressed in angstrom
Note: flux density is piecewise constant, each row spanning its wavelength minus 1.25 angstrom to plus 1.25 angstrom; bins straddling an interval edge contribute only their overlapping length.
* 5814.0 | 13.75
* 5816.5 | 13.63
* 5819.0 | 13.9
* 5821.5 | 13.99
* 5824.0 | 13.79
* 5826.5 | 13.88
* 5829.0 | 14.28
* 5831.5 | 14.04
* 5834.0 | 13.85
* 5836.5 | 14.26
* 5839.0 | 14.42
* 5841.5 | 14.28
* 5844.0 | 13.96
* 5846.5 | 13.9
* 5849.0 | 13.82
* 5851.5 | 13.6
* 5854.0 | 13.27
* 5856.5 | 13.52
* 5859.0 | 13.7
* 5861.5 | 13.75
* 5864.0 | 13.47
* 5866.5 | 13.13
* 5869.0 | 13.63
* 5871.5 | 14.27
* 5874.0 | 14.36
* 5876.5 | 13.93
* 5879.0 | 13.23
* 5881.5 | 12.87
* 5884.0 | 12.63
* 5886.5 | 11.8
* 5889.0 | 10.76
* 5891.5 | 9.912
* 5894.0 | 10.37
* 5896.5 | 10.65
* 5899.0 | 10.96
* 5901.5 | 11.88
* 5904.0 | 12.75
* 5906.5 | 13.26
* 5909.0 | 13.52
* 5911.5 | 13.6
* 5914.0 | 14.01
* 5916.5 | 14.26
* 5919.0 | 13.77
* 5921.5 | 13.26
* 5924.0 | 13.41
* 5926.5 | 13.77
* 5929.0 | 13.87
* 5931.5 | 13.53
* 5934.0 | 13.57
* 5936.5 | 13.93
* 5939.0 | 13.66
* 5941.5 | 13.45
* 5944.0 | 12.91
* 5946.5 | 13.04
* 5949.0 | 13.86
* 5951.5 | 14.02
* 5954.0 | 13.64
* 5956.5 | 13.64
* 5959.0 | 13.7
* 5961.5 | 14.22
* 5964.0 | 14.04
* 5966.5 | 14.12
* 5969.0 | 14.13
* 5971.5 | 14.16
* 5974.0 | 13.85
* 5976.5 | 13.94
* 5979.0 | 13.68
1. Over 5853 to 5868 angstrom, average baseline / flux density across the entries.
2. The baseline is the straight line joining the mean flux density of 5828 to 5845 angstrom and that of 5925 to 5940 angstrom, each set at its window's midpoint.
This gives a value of 1.04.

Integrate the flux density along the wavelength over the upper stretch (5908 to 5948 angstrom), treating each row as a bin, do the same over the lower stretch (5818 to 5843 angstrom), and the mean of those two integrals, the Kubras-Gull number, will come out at 448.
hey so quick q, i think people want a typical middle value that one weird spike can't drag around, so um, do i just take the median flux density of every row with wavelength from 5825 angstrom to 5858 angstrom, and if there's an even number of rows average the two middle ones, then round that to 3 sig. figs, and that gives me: 13.9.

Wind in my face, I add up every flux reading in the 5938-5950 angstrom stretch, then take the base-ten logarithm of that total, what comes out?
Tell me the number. 1.83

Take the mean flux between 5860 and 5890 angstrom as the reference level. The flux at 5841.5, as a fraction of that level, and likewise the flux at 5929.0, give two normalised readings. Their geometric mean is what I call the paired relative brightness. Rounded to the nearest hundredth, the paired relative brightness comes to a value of 1.07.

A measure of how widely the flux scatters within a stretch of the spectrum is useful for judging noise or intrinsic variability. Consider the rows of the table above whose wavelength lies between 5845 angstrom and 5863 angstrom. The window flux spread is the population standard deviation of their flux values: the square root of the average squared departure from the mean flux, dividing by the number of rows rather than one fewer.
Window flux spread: 0.20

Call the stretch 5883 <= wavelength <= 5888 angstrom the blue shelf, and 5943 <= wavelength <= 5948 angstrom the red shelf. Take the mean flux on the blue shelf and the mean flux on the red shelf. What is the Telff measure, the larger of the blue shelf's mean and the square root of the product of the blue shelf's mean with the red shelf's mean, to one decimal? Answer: 12.6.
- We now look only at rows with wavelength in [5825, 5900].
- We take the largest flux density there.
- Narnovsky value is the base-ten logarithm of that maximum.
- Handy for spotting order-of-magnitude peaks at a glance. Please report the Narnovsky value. 1.16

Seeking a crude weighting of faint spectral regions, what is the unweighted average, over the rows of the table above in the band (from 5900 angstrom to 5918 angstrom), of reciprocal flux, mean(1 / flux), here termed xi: 0.075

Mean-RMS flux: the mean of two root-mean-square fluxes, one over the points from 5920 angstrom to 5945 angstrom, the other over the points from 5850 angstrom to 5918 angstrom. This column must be 13.2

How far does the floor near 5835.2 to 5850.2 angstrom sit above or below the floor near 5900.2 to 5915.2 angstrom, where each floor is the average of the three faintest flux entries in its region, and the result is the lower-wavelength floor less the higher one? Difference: 1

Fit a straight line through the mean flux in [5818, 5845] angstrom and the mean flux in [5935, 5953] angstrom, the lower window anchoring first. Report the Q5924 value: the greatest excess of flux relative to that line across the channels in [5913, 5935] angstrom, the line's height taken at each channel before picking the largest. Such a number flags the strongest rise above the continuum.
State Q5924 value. 0.58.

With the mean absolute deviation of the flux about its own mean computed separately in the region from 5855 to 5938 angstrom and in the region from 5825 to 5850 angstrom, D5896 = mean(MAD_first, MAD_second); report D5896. 0.57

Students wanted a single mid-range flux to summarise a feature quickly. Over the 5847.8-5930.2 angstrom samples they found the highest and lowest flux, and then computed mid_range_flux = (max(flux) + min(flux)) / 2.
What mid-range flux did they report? 12.1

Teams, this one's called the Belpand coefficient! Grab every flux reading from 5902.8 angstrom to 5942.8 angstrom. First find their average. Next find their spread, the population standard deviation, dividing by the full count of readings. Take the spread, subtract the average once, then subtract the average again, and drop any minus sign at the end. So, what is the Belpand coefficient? 26.9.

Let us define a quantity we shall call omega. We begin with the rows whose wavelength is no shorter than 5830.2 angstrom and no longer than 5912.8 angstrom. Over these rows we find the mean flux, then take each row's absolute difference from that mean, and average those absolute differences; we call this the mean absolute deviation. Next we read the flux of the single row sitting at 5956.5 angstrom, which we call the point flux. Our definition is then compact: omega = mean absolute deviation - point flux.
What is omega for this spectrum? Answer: -12.7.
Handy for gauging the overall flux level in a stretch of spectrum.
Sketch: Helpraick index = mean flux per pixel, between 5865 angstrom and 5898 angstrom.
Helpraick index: 12.4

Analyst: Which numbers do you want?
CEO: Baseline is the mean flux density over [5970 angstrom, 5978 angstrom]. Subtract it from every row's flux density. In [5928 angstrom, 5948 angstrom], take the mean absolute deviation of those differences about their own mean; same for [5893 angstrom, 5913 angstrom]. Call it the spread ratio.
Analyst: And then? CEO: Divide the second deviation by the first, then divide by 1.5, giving 2.8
